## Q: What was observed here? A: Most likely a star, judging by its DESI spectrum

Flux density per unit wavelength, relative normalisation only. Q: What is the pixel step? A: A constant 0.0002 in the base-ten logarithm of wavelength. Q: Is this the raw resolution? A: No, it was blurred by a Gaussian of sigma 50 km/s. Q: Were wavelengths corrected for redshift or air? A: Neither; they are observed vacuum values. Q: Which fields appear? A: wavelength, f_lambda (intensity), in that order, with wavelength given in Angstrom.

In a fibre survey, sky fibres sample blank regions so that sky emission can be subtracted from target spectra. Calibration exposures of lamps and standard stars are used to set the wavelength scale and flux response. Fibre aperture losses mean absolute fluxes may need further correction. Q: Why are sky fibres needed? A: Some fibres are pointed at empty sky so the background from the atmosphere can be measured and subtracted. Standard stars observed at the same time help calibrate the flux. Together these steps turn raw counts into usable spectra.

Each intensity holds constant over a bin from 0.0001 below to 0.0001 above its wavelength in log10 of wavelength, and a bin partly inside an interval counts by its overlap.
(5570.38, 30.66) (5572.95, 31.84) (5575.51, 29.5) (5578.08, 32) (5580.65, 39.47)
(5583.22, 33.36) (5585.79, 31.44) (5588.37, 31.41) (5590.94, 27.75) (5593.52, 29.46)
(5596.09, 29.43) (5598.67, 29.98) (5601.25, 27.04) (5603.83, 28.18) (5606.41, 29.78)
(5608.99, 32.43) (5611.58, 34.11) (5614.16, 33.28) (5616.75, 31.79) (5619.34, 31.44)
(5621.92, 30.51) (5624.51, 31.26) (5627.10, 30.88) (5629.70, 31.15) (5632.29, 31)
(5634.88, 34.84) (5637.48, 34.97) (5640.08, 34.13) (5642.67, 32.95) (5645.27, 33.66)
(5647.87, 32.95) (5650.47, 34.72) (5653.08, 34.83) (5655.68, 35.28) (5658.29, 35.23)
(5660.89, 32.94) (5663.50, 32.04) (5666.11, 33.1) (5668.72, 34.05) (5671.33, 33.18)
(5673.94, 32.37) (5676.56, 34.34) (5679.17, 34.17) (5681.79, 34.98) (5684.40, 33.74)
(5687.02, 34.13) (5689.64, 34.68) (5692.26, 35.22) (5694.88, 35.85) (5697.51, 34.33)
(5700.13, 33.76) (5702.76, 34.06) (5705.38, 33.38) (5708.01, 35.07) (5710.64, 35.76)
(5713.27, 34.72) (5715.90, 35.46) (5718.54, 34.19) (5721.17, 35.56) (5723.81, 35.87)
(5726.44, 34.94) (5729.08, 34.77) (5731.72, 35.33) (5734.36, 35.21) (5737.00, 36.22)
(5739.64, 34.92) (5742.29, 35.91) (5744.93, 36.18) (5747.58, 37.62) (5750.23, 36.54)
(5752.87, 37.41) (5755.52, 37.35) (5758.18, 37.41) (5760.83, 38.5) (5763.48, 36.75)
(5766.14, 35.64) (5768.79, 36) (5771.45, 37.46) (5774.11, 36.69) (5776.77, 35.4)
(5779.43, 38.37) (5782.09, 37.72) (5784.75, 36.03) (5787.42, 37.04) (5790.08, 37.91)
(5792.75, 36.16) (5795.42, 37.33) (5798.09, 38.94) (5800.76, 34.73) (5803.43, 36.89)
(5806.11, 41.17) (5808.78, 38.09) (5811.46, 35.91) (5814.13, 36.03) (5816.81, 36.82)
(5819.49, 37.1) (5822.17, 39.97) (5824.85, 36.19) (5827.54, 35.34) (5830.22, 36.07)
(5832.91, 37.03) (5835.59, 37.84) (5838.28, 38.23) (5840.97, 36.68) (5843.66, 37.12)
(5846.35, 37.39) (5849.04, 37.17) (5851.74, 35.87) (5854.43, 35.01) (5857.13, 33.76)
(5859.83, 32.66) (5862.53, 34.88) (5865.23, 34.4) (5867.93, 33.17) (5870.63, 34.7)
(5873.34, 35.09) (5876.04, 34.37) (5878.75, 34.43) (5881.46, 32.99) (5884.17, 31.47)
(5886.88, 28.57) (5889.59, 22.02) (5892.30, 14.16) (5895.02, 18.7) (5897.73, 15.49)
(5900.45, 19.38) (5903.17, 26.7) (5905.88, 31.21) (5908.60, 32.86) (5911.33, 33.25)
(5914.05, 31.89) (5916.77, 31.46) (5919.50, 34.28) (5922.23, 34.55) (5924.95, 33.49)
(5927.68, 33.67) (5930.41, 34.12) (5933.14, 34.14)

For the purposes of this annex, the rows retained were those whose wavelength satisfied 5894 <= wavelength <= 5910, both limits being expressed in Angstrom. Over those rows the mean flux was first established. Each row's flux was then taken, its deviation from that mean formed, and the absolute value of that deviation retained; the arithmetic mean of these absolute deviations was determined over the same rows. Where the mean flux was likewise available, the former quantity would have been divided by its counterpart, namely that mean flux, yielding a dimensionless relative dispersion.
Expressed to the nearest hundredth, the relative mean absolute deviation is 0.26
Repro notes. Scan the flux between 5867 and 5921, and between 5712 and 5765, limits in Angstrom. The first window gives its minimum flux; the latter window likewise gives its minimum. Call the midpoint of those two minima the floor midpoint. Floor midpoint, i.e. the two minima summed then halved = 24.2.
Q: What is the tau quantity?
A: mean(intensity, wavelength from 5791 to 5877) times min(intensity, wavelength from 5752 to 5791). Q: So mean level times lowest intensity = 1286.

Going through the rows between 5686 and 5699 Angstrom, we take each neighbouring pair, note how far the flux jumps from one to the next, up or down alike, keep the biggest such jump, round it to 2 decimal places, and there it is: 1.52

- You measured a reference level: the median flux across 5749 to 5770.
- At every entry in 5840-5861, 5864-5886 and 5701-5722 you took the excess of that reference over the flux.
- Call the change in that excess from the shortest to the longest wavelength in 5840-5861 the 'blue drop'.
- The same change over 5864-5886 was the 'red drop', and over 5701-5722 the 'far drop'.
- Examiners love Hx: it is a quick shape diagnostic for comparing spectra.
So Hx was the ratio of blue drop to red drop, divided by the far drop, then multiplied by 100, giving -91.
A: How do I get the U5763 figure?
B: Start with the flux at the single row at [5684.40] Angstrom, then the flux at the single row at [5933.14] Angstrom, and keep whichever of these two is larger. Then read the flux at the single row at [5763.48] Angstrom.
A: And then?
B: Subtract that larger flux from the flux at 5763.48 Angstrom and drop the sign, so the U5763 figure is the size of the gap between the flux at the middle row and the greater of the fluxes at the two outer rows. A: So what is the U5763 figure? 2.6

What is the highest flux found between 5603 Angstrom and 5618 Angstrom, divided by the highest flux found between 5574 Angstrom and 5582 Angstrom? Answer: 0.86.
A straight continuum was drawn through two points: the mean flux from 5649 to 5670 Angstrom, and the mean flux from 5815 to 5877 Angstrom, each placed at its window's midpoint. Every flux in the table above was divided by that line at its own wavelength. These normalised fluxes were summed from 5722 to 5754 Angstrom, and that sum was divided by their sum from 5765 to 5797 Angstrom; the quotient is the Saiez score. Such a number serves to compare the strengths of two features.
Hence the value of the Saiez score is 0.988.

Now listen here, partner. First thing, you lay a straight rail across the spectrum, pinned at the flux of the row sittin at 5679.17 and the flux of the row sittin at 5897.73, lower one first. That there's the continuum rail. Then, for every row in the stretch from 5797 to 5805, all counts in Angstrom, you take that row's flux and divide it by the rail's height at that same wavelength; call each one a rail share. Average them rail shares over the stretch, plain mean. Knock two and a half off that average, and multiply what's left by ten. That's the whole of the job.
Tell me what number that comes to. -9.5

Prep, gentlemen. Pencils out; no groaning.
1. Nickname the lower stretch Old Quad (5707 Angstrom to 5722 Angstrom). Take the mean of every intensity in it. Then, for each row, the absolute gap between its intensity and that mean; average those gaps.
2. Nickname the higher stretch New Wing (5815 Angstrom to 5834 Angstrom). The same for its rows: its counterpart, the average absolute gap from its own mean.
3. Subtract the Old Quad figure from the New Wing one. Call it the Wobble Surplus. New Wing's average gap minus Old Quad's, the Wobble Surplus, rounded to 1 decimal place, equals 0.5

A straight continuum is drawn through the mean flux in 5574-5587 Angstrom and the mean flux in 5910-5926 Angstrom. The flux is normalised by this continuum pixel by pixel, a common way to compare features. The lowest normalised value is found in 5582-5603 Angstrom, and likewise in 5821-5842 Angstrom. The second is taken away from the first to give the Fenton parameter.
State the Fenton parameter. -0.25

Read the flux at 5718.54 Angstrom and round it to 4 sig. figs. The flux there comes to 34.19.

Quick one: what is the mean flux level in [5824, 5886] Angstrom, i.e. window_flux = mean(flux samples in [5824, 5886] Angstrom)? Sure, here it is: 35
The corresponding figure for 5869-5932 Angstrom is 30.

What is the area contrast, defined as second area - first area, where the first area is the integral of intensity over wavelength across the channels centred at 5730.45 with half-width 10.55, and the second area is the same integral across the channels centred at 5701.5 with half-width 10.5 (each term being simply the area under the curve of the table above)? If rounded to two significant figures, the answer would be -18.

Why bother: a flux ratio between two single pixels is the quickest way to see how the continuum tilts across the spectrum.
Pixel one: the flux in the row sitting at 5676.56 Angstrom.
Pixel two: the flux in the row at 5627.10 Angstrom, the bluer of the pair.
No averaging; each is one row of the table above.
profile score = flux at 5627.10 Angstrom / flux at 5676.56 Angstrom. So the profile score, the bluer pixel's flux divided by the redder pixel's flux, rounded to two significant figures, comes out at 0.90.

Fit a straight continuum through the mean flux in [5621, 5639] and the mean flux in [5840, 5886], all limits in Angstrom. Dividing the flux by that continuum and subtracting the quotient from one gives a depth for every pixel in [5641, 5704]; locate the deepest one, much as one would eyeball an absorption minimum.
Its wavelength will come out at 5663.50 Angstrom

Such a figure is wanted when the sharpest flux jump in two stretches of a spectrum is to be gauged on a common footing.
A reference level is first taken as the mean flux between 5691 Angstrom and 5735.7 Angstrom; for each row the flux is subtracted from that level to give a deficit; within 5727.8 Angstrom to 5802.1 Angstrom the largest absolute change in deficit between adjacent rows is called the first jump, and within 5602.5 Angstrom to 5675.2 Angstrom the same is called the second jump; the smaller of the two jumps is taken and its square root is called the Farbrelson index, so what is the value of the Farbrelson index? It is 2.0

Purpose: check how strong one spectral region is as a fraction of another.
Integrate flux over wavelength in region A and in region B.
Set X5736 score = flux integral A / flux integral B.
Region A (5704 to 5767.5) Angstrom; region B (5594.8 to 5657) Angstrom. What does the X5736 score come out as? 1.14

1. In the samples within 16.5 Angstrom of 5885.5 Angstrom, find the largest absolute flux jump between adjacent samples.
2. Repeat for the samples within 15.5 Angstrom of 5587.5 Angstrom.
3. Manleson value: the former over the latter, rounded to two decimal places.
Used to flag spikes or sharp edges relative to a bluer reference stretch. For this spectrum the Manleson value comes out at 1.05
